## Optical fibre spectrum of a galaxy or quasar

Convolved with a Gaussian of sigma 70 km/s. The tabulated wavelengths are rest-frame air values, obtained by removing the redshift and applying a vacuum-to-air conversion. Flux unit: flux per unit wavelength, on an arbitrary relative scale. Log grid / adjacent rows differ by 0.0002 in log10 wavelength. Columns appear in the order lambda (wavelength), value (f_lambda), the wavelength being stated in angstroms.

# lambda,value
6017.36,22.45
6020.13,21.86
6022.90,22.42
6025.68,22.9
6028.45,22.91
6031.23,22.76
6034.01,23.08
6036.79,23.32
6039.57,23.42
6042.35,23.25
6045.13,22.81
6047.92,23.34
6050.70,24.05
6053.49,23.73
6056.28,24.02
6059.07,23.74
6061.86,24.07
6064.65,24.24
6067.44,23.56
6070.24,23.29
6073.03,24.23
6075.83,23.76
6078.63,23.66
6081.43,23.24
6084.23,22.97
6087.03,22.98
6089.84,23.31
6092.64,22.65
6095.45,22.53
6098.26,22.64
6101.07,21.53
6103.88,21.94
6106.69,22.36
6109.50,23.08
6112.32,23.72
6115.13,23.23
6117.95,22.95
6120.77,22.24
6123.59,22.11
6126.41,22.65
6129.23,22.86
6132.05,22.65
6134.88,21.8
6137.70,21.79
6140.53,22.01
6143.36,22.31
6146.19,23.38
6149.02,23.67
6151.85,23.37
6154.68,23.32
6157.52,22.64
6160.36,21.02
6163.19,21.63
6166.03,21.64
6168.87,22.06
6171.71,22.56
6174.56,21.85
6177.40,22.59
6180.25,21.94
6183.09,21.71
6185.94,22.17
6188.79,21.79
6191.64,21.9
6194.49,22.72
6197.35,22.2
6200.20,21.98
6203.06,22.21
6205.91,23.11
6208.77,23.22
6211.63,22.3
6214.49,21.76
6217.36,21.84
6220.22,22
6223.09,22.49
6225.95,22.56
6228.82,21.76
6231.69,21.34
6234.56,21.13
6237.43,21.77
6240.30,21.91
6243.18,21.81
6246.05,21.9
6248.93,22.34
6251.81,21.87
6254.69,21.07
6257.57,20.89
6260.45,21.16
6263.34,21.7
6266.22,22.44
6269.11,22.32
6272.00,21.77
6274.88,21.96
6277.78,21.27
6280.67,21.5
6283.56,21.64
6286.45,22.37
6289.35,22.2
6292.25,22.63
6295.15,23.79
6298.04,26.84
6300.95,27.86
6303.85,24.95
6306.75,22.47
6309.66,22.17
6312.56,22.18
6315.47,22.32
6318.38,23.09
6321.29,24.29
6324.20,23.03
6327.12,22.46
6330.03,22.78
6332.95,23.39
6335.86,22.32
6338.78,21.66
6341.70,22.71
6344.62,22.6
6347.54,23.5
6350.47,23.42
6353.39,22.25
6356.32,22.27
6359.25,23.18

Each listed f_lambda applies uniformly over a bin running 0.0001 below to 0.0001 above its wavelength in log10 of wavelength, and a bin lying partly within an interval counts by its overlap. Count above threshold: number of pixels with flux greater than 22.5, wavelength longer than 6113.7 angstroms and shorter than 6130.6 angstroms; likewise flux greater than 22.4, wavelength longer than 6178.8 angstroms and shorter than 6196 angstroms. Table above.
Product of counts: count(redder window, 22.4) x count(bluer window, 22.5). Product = 4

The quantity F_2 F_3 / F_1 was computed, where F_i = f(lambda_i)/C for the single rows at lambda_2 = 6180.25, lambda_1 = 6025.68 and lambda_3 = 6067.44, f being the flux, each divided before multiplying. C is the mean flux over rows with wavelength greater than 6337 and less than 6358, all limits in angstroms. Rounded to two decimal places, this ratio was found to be 1.00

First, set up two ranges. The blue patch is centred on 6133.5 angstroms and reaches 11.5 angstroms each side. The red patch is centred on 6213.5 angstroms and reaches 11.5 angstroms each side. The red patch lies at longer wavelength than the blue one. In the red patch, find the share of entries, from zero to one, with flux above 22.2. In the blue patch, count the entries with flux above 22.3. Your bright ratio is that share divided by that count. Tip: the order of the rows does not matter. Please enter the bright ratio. 0.16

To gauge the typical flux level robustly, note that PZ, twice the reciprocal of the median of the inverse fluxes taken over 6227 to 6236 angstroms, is 42.7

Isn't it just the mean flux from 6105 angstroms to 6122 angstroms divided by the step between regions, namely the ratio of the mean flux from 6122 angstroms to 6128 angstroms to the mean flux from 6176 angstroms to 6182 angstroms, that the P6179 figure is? 22.8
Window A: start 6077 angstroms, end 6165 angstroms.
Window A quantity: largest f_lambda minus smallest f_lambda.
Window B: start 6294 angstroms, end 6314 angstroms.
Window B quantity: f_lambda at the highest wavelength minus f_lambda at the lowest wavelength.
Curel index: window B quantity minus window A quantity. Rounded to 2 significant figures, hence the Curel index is -4.3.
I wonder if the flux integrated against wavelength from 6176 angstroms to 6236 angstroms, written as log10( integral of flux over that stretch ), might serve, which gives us 3.12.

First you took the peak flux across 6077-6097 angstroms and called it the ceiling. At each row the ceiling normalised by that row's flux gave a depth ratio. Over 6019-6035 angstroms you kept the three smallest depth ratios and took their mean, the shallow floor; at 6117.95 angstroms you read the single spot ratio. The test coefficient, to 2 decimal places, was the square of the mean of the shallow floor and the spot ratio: 1.06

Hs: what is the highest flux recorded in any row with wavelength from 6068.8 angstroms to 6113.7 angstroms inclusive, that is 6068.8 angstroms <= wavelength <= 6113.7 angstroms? 24.23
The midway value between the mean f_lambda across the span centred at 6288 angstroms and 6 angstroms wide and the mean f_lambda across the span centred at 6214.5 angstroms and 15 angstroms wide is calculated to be 22.3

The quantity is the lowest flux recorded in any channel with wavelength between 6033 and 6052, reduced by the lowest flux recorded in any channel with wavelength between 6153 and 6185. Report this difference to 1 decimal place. 1.8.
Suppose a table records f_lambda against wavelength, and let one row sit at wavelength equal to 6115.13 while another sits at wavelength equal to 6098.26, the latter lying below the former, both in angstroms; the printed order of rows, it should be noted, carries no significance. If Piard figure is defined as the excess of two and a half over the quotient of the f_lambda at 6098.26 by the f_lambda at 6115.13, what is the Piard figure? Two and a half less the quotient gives 1.53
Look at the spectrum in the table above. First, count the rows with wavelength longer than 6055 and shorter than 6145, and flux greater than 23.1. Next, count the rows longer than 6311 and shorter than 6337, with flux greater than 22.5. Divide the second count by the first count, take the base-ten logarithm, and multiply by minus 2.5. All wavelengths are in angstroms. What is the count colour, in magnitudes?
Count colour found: 1.0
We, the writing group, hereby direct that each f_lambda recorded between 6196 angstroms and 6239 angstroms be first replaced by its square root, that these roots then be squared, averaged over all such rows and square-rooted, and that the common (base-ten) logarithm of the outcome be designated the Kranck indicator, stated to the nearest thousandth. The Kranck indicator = 0.672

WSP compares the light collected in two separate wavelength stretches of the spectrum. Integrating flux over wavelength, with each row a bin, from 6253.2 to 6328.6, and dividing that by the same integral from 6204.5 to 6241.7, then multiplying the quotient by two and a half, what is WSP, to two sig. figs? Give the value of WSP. 5.2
